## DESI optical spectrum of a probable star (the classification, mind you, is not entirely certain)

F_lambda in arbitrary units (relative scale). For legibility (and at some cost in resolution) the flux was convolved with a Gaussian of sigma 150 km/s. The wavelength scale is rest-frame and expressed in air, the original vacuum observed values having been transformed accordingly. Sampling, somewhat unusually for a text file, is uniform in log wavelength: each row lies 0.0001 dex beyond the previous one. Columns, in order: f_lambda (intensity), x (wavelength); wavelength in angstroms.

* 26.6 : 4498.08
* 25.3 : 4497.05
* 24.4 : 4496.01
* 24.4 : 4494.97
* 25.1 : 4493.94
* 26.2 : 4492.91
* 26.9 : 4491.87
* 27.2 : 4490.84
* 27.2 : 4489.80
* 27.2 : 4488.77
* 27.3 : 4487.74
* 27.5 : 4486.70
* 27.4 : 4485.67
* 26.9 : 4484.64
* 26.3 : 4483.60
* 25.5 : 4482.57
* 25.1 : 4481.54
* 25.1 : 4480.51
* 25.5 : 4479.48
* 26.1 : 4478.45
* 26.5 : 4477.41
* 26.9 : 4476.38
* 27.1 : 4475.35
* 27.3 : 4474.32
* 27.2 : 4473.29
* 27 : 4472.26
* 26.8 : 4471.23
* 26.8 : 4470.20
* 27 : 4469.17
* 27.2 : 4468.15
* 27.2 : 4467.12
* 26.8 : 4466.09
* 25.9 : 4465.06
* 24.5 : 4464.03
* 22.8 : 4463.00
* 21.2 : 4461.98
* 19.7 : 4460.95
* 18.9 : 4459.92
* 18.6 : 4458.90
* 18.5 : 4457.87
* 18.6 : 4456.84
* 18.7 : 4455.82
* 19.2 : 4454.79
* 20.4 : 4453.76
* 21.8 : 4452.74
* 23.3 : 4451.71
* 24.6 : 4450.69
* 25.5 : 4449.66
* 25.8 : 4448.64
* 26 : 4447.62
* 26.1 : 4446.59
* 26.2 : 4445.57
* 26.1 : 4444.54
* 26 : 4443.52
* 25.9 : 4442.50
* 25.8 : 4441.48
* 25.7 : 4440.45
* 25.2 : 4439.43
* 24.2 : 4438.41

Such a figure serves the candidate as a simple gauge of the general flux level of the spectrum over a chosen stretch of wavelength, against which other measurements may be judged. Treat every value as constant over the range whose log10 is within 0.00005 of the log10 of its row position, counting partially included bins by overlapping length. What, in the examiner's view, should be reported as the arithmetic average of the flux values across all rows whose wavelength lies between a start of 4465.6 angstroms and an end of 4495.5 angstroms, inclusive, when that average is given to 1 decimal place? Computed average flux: 26.6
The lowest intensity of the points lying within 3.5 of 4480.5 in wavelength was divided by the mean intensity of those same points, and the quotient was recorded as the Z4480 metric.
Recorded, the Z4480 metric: 0.976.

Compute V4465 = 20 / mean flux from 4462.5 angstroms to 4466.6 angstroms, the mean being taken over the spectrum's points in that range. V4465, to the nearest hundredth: 0.80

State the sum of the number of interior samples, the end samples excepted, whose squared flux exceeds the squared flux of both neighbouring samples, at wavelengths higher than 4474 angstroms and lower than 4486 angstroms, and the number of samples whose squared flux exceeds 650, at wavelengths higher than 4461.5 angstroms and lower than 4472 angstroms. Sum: 7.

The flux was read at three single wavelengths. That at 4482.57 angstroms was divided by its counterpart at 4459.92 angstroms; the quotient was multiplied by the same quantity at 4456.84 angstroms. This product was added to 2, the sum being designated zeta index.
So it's 27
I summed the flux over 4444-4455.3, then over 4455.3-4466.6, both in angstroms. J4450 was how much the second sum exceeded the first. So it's -31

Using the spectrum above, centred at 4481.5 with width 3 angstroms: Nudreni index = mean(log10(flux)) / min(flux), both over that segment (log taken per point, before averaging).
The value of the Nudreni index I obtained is 0.056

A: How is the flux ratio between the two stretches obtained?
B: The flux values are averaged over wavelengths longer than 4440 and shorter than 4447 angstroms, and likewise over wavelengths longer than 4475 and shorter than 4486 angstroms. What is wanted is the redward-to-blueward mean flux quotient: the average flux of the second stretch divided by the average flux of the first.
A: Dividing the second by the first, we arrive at 1.01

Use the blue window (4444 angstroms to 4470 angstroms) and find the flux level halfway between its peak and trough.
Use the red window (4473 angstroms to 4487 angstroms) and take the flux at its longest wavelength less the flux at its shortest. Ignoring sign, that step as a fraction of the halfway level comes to 0.01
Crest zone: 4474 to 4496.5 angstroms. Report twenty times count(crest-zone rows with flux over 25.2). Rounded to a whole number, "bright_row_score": 340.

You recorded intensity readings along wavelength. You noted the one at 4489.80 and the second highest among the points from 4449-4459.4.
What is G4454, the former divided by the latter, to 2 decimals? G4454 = 1.11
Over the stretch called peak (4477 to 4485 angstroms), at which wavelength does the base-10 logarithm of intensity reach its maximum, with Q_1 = 4484.64 angstroms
